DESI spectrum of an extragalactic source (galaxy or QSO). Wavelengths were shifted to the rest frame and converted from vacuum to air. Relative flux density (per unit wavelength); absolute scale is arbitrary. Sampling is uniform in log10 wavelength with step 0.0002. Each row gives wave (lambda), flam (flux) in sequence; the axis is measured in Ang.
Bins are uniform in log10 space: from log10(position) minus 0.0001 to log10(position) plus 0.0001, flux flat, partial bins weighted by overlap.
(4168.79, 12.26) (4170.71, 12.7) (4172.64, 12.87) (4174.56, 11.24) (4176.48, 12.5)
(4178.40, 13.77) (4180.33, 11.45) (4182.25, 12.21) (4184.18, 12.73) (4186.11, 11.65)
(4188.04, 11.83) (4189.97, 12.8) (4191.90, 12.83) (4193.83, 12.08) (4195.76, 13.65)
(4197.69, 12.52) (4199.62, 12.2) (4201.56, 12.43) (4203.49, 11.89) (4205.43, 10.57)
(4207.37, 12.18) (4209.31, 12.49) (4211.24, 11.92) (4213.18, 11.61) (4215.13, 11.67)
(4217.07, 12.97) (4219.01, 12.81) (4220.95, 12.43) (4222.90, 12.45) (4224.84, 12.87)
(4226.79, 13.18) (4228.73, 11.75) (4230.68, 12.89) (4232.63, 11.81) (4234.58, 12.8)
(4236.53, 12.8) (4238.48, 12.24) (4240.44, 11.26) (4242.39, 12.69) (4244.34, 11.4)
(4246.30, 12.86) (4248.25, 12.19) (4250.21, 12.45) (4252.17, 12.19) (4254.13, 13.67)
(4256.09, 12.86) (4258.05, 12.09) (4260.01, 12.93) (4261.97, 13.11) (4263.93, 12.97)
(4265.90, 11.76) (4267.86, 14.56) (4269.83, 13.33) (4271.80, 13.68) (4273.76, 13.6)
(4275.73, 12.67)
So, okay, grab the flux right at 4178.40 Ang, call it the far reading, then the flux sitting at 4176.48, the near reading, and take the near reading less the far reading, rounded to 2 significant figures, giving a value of -1.3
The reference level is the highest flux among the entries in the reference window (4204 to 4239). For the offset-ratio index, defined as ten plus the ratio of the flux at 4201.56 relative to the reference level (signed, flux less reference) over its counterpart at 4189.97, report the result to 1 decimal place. 12.0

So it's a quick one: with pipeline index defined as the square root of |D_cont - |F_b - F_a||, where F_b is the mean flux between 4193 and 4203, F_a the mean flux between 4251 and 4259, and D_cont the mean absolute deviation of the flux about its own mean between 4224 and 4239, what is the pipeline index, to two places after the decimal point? 0.57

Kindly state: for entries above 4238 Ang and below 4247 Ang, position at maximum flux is 4246.30 Ang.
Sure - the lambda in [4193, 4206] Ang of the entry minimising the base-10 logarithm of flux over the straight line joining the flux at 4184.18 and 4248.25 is 4205.43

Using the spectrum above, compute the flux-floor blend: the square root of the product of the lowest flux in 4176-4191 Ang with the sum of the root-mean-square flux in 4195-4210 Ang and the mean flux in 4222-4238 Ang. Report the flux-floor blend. 16.9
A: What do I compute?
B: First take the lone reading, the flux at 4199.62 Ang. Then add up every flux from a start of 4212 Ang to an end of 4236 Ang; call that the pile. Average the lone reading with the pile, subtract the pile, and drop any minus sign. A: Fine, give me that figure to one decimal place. 68.5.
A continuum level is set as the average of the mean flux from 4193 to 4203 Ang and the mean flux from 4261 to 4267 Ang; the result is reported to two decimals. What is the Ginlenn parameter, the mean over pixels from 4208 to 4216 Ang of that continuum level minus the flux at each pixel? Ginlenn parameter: 0.67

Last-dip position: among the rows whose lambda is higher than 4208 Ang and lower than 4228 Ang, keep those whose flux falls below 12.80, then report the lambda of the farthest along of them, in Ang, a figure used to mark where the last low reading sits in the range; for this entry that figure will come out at 4222.90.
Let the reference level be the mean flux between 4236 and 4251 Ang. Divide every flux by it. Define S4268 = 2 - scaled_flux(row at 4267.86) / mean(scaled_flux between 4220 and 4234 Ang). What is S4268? 0.834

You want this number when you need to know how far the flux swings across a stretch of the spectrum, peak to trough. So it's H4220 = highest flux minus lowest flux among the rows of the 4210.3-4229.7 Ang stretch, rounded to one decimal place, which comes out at 1.6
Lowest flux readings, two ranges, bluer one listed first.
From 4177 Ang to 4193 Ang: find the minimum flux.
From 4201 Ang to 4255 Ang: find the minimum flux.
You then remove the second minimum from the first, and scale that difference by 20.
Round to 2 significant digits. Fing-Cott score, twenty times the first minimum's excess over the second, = 18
